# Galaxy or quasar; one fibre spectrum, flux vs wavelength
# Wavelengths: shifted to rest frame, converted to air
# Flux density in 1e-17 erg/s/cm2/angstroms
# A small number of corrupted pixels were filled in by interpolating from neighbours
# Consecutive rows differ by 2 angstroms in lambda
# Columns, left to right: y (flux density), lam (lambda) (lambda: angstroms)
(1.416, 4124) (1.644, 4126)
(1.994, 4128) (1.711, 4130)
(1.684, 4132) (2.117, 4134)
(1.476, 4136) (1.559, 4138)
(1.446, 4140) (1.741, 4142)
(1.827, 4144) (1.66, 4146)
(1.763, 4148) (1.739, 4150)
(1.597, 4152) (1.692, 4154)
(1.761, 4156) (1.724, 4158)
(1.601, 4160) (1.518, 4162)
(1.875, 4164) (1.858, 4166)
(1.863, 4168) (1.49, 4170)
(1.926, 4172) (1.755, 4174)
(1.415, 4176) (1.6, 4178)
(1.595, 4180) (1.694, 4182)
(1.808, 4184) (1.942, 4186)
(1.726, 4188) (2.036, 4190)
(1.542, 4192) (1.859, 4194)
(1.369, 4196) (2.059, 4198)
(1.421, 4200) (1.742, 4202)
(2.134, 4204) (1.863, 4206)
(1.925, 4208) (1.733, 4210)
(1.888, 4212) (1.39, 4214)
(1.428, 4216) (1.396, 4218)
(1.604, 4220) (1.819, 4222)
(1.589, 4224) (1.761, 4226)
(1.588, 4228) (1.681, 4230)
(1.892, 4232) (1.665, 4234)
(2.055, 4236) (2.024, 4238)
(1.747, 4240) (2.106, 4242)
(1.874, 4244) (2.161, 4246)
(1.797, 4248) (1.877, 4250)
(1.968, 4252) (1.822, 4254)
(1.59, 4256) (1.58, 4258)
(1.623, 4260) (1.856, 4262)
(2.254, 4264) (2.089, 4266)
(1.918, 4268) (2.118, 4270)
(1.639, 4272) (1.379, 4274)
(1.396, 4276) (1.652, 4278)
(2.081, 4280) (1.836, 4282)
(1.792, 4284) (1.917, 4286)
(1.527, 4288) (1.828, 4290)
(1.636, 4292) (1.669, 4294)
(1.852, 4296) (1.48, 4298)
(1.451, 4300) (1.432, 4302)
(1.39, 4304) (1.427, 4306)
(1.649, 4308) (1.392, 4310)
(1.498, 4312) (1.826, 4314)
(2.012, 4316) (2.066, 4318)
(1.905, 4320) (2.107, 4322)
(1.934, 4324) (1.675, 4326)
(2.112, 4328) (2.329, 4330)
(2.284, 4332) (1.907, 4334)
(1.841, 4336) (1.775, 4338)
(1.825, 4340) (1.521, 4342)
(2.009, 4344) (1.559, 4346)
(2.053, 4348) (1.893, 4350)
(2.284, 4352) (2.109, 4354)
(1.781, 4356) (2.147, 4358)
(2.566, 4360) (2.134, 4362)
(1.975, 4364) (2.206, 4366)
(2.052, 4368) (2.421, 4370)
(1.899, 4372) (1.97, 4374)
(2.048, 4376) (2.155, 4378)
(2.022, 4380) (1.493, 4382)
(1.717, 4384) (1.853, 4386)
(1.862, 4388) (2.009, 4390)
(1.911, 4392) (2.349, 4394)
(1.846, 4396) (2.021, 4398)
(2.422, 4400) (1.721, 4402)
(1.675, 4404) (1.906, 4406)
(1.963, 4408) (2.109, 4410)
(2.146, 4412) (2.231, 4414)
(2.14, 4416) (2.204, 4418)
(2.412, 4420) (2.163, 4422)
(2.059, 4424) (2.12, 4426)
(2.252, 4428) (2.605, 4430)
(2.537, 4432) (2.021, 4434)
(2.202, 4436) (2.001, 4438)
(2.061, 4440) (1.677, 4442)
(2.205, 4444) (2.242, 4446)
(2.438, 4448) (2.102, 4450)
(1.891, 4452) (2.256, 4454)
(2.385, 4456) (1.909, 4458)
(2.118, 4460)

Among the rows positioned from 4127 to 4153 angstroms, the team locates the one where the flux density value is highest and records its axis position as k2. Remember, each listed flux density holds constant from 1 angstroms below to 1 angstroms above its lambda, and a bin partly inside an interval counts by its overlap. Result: 4134 angstroms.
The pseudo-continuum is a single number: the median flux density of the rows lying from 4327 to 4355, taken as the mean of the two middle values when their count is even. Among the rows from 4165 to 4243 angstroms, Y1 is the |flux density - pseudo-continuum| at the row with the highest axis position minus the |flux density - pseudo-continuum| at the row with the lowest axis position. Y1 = 0.05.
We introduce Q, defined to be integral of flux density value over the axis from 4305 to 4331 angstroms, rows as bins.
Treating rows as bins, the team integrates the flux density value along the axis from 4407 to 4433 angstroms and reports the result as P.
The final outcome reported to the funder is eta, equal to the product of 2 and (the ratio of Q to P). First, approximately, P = 58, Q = 48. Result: 1.7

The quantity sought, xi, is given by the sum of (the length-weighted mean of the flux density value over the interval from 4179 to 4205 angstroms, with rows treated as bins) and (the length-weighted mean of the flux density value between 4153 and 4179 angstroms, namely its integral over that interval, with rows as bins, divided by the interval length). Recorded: 3.46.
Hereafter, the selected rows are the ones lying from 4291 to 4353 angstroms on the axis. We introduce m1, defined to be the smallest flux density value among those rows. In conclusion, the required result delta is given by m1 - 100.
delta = -98.6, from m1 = 1.39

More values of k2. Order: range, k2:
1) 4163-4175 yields 4172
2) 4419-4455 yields 4430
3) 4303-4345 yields 4330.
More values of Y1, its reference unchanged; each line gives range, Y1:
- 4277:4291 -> -0.18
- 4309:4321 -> -0.51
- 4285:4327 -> 0.24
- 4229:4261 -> 0.06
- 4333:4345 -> 0.00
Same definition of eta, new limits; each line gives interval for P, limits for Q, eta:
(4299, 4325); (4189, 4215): 2.1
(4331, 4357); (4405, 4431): 2.3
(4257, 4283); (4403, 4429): 2.3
